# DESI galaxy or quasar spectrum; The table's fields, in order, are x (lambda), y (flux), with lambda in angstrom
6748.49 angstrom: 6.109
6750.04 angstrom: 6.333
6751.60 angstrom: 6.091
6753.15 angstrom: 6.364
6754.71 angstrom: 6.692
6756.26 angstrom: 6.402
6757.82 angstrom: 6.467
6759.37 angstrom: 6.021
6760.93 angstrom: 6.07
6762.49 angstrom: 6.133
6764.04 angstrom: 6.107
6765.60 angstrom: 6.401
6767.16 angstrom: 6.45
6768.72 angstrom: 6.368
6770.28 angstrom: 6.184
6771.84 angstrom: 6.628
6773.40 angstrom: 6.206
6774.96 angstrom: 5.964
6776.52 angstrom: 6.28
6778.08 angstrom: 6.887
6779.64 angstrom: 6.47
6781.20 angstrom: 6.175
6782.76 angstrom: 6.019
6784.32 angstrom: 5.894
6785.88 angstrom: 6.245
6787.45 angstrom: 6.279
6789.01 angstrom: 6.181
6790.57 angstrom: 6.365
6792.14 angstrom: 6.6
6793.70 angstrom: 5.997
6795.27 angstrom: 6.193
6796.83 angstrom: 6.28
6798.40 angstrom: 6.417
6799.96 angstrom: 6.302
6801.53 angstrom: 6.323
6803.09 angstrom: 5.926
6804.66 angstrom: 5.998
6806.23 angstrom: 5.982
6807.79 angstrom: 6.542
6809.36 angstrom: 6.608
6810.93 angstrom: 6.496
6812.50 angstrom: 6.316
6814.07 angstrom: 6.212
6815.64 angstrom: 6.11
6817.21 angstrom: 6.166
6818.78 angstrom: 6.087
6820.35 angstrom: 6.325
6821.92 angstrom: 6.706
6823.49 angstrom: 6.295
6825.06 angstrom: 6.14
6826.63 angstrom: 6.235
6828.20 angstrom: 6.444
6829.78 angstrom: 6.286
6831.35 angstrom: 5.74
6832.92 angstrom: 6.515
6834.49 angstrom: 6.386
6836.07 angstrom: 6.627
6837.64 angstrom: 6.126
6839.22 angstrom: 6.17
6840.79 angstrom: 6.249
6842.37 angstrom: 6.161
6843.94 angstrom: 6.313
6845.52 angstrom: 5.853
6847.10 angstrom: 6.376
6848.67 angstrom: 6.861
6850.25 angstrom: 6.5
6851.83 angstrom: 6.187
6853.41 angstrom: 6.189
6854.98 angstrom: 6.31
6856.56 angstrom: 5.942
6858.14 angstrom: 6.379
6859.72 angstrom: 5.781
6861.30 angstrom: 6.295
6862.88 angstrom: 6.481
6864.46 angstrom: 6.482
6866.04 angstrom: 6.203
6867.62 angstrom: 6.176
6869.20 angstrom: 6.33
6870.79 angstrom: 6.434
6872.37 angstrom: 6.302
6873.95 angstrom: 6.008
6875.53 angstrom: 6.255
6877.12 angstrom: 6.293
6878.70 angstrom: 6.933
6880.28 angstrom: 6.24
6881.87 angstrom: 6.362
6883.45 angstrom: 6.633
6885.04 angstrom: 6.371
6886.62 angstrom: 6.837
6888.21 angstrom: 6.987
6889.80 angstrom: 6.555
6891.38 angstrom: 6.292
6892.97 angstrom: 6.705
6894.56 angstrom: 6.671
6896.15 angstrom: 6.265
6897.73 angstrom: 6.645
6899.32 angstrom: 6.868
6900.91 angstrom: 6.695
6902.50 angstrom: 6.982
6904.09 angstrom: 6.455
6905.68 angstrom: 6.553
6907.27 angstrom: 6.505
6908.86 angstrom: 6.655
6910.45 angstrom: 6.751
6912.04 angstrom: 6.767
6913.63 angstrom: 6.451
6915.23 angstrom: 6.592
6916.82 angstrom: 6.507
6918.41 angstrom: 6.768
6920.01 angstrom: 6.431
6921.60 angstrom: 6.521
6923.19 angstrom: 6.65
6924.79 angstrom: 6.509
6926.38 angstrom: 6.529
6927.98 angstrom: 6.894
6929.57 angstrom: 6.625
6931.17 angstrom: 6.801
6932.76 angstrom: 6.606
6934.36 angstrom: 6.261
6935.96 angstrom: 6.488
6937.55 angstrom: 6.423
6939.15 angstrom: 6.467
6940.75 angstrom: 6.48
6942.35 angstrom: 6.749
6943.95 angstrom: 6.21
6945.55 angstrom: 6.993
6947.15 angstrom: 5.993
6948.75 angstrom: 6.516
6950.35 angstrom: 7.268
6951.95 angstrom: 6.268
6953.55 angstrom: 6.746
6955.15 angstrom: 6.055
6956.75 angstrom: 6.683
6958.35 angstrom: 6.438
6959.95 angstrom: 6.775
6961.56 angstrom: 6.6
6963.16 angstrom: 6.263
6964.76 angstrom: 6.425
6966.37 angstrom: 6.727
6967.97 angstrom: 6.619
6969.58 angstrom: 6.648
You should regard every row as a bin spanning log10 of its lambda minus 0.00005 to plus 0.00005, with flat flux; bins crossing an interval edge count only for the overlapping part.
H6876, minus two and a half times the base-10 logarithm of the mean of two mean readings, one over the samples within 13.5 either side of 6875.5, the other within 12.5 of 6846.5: -2.01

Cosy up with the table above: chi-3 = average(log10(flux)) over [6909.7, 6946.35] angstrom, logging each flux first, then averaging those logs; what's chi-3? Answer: 0.818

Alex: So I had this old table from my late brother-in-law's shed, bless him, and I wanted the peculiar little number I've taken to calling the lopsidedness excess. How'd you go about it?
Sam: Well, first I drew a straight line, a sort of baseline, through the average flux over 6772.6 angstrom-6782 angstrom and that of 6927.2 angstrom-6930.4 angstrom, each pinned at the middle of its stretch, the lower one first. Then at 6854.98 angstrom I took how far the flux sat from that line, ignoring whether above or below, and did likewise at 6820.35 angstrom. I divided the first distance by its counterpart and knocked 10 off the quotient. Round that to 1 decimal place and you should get -8.1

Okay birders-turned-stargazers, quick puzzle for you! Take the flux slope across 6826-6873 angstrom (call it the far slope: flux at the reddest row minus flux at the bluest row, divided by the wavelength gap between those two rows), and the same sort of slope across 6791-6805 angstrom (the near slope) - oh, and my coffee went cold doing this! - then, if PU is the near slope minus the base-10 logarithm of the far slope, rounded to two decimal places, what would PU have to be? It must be 2.79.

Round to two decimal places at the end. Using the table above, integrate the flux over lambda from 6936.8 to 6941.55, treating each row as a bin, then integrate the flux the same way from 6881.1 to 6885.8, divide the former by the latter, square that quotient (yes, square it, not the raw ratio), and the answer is 1.02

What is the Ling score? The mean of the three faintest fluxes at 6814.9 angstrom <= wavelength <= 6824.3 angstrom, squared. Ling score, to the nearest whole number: 37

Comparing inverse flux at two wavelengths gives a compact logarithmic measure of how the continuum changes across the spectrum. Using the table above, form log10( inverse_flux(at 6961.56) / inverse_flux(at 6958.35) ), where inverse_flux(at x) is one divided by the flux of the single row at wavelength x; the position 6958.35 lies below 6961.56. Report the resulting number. -0.011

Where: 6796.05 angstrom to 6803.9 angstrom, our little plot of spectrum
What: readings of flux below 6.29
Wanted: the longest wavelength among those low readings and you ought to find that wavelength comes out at 6803.09 angstrom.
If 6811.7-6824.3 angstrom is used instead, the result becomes 6818.78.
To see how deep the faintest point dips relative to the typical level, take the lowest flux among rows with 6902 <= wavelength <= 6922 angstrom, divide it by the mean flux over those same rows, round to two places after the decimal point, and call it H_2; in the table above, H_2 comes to 0.97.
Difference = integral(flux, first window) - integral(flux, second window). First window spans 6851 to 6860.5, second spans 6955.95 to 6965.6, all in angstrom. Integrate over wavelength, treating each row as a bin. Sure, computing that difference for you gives -5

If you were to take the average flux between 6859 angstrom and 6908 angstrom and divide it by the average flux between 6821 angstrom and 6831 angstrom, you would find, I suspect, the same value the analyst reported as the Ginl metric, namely 1.02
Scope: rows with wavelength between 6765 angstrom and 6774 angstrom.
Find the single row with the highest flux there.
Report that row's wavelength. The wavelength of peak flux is 6771.84 angstrom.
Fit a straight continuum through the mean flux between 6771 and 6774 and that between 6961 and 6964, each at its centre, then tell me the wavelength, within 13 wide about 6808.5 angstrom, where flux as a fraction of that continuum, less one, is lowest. 6803.09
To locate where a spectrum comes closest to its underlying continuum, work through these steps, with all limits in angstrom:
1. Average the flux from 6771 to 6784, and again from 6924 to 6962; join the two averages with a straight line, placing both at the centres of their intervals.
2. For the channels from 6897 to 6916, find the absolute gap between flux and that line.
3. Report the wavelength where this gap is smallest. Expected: 6907.27 angstrom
